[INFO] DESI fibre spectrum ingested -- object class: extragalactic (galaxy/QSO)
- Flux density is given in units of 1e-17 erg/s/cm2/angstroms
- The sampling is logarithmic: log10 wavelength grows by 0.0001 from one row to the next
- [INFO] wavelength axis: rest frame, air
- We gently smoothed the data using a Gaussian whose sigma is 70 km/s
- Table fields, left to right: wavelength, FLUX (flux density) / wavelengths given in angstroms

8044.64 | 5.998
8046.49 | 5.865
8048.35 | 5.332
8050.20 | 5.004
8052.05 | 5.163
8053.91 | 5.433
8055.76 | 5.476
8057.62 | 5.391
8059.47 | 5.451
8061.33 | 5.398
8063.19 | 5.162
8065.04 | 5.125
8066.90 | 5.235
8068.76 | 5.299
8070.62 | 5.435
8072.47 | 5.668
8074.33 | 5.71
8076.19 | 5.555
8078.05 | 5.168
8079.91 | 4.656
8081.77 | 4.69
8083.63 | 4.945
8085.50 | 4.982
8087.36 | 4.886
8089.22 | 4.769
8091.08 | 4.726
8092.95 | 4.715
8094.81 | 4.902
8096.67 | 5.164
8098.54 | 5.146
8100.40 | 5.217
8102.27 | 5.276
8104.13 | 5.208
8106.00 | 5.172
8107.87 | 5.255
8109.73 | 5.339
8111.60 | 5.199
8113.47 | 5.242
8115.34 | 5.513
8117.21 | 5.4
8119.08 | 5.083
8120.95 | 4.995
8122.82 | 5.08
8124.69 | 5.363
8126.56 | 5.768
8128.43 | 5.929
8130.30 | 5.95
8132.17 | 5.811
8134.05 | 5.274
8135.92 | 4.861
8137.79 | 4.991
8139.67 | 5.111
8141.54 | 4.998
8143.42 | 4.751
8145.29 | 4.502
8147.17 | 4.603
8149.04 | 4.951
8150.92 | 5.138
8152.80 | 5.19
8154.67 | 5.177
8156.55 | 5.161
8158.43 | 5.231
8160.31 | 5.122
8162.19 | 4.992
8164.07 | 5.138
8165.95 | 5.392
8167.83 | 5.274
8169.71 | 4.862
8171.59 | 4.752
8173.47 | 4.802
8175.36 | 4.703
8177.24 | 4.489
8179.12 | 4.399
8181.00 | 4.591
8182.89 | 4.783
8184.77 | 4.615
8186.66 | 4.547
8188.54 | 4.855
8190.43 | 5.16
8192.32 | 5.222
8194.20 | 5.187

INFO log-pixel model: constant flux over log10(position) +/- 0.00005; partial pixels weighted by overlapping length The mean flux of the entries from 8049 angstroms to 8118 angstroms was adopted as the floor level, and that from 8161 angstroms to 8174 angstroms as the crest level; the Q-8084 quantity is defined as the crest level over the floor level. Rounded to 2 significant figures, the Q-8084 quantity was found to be 0.97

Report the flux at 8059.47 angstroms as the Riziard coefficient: 5.451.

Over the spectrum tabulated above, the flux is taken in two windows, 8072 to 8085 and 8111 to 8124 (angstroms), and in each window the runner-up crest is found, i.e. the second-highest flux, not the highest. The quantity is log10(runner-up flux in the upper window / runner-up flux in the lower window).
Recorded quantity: -0.021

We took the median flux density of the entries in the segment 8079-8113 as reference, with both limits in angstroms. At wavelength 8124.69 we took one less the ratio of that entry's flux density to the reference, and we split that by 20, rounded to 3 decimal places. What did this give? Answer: -0.003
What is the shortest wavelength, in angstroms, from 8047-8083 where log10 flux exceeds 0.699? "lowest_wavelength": 8048.35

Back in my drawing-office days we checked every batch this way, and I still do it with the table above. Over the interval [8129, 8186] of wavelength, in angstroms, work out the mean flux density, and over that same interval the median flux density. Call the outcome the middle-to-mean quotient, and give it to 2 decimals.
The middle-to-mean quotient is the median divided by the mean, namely 1.00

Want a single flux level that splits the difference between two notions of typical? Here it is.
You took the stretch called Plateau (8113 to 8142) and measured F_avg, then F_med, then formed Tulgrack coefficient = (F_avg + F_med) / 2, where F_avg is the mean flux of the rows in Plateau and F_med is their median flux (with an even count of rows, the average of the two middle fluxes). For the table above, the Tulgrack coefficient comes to 5.30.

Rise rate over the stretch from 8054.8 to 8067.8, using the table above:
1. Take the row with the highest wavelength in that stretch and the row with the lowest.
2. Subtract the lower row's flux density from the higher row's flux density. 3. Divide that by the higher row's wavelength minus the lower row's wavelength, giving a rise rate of -0.022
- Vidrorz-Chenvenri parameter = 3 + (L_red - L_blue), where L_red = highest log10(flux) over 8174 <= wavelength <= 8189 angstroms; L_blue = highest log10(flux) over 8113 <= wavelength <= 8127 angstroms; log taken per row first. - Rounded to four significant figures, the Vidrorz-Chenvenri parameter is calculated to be 2.925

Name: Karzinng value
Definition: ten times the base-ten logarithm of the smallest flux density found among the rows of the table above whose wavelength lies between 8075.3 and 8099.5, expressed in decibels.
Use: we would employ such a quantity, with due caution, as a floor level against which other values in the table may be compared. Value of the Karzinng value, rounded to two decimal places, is 6.68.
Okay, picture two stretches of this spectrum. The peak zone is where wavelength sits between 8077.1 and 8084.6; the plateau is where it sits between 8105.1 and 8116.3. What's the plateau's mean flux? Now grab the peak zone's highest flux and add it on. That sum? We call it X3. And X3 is 10.5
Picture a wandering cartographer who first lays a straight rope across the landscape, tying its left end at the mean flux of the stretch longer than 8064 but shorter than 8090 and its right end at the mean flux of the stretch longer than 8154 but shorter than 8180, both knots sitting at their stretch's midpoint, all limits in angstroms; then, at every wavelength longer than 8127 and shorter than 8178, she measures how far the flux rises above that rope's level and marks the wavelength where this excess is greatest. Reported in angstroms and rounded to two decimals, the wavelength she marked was 8130.30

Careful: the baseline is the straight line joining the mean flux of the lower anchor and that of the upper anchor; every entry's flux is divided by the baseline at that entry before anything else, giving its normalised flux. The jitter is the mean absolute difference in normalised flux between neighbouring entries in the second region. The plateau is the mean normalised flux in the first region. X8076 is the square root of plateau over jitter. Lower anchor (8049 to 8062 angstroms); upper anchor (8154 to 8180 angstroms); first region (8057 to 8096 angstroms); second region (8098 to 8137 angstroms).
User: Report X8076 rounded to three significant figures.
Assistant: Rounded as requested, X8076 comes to 5.39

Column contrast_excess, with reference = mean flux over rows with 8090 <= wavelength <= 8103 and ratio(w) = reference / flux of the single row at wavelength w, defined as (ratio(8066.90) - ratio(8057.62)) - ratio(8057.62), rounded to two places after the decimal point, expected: -0.90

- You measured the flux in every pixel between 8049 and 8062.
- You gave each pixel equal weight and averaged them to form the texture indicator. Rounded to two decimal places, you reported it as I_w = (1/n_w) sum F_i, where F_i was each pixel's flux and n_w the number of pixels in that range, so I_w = 5.33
